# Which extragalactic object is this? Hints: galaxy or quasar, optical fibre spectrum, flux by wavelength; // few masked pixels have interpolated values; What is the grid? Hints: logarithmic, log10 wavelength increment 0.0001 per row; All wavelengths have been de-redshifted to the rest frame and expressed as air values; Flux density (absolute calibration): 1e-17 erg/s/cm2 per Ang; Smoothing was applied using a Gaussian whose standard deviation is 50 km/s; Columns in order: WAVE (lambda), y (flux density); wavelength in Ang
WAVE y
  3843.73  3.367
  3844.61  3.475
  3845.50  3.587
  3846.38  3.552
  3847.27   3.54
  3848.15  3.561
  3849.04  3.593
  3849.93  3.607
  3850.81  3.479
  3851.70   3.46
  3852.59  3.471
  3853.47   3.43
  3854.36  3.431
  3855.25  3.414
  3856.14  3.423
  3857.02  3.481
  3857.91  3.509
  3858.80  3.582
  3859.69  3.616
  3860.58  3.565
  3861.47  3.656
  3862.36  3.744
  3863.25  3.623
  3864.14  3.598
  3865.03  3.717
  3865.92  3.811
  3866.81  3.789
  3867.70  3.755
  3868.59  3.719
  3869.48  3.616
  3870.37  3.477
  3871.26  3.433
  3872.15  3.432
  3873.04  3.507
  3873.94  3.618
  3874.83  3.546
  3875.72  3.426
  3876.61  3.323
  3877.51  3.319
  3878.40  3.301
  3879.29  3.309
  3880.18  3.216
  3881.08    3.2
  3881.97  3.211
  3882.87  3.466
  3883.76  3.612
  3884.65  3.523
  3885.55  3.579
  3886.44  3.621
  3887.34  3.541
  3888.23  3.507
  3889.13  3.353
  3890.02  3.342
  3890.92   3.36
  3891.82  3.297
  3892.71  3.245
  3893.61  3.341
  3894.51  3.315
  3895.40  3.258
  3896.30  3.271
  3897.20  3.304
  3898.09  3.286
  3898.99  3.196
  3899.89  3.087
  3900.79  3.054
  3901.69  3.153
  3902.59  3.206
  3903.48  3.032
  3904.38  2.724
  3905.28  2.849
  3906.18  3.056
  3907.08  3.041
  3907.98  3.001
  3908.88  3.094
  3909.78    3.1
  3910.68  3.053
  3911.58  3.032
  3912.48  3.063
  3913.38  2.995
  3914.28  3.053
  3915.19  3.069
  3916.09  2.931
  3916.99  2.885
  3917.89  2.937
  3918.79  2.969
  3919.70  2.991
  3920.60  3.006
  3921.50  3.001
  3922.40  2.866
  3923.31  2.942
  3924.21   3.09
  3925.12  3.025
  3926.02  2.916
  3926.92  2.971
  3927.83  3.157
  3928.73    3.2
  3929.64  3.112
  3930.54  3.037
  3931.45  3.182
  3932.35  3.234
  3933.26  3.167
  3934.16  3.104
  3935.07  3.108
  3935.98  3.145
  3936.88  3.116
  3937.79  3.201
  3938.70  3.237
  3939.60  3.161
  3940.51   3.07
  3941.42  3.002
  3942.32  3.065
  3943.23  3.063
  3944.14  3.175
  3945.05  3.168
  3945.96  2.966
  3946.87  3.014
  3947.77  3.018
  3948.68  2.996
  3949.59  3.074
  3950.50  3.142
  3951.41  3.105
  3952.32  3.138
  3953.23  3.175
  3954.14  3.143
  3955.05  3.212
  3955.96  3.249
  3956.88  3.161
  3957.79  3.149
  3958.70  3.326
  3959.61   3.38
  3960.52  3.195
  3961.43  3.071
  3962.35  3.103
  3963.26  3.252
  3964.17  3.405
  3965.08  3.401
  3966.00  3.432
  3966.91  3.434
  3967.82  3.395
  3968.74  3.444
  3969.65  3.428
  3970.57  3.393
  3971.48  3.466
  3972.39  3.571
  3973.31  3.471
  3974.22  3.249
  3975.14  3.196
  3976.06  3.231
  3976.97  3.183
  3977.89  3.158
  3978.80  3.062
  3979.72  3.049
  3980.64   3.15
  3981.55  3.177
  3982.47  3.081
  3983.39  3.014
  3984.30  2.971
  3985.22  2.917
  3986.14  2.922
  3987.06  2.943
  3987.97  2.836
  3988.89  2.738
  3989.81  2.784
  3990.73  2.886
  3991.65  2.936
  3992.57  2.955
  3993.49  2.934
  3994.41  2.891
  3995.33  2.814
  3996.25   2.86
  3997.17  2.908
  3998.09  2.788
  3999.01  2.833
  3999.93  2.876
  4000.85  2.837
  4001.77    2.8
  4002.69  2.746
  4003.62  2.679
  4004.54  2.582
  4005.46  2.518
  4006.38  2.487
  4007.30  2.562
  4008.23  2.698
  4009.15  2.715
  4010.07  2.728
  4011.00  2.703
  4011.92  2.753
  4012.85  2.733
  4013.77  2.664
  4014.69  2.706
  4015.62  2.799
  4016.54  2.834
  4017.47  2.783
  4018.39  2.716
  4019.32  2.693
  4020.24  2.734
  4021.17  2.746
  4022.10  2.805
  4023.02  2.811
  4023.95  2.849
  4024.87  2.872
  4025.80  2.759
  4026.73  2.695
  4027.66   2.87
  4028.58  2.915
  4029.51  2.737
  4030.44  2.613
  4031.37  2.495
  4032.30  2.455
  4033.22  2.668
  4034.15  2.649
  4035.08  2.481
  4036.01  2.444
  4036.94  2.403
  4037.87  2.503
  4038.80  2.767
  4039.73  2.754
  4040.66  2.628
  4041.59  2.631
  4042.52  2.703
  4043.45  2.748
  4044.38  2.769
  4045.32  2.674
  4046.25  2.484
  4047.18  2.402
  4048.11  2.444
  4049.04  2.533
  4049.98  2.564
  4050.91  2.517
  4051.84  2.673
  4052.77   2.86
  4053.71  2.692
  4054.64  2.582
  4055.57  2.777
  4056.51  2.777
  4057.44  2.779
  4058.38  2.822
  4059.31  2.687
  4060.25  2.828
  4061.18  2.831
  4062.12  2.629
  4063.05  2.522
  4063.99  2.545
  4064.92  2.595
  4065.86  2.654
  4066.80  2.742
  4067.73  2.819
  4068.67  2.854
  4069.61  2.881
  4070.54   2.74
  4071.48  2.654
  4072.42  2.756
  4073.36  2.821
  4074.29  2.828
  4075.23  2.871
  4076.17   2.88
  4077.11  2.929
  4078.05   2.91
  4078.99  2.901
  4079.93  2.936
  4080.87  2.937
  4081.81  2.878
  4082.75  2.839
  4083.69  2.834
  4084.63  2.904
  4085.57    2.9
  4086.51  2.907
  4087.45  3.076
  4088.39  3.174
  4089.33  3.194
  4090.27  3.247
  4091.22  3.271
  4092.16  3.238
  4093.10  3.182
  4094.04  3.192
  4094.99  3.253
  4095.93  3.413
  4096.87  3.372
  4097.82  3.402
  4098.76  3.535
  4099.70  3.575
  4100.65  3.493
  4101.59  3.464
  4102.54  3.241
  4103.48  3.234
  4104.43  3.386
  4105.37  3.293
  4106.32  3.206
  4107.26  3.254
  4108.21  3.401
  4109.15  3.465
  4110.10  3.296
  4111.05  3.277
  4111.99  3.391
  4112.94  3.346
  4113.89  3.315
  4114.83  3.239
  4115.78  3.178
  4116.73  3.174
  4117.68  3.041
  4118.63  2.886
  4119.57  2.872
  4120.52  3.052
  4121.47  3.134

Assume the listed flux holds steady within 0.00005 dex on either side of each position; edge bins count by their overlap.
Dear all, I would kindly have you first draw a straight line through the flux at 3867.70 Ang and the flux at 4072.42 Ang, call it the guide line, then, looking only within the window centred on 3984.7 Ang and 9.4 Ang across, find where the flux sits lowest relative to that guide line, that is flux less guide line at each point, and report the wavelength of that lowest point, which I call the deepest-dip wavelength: 3988.89 Ang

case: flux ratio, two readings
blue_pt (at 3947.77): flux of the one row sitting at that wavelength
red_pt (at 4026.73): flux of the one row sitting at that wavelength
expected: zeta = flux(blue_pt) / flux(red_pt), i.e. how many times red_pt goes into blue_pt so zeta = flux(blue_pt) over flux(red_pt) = 1.120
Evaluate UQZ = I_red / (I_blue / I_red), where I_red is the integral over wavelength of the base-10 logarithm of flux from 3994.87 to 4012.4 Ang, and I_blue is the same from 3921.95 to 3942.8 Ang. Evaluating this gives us 5.7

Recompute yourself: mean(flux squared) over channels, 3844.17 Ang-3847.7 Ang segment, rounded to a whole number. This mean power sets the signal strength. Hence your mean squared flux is 13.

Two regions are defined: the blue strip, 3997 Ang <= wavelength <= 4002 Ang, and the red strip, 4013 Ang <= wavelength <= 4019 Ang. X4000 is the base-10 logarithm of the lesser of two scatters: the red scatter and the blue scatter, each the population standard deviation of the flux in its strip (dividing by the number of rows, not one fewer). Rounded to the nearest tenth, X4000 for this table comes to -1.4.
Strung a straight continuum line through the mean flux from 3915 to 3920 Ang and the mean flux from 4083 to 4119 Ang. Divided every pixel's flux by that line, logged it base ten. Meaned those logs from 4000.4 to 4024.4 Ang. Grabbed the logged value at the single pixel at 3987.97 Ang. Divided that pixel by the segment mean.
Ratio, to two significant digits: 0.59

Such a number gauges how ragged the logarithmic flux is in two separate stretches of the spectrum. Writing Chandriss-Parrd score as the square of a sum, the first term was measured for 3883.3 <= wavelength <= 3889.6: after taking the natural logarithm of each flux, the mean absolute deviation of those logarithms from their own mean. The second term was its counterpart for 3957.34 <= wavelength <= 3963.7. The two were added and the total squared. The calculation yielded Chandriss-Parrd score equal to 0.0022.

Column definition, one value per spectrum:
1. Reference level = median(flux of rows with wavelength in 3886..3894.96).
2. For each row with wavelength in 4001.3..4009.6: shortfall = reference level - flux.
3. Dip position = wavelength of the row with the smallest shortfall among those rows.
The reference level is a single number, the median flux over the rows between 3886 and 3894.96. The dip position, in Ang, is 4001.77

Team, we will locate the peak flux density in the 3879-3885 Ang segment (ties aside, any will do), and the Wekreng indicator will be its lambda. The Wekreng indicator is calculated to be 3883.76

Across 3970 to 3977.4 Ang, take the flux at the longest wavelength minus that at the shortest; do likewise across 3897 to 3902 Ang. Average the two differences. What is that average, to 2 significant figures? -0.18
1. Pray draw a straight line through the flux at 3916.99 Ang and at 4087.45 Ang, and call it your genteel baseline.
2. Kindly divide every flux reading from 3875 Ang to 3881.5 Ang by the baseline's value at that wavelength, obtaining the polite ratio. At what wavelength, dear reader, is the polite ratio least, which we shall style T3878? 3881.08 Ang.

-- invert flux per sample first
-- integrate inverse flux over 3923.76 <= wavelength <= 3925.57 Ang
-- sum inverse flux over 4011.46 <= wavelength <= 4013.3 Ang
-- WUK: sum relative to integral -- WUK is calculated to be 1.23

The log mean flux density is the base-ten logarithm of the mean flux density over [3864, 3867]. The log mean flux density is 0.57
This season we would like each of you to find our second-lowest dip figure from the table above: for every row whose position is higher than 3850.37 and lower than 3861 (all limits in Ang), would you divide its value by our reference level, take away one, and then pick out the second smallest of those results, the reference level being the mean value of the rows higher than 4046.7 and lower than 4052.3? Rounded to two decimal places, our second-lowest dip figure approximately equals 0.36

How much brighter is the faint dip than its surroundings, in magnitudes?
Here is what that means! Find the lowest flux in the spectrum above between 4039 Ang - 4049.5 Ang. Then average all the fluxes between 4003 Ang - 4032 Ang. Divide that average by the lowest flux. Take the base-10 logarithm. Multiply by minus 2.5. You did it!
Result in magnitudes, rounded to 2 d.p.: -0.13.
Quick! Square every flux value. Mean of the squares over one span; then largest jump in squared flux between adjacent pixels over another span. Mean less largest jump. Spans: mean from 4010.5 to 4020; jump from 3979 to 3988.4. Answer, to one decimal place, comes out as 6.9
